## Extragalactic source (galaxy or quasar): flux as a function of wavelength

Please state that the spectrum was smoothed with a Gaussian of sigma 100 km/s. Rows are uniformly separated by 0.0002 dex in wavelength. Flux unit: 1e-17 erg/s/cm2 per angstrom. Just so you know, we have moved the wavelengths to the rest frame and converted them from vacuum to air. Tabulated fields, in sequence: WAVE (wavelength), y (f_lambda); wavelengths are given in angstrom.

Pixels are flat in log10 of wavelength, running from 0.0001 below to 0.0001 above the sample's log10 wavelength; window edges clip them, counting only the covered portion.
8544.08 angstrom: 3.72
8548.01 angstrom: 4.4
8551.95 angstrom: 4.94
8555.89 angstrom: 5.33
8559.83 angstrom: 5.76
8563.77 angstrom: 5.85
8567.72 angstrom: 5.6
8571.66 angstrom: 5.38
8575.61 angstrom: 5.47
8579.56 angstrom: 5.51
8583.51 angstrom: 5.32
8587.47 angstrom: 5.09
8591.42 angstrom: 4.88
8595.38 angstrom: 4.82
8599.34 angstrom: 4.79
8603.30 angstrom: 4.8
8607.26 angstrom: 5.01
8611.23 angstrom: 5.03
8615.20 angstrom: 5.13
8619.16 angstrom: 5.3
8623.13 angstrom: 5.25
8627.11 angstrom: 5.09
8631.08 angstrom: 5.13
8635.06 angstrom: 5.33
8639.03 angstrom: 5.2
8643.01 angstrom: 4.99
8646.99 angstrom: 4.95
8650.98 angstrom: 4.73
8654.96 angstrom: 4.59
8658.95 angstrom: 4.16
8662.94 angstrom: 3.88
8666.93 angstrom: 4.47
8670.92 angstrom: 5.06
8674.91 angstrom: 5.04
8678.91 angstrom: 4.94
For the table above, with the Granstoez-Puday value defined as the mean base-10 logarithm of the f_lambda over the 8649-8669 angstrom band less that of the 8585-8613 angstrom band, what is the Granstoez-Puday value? -0.053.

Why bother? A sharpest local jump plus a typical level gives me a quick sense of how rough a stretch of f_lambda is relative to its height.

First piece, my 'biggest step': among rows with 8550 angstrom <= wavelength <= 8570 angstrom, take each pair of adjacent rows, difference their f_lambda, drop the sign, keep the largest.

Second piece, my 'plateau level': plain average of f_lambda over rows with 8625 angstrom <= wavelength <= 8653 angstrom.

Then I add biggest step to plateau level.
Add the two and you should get 5.5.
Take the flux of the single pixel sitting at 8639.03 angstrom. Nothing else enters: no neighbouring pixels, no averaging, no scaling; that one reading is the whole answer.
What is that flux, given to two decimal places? 5.20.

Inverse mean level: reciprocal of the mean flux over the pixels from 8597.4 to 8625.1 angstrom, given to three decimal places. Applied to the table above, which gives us 0.198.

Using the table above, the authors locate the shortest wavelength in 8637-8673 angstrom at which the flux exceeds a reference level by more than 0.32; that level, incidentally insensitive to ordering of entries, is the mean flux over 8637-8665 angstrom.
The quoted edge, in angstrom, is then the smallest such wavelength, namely 8639.03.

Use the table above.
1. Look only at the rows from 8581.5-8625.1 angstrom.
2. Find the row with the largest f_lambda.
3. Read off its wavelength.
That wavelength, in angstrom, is 8583.51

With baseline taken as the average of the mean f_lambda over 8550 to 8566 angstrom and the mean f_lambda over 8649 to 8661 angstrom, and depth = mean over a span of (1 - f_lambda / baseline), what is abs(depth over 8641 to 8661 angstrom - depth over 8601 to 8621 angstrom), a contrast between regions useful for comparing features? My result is 0.07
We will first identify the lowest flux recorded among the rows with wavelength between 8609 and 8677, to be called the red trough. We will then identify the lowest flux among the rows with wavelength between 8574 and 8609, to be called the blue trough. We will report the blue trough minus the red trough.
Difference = 0.9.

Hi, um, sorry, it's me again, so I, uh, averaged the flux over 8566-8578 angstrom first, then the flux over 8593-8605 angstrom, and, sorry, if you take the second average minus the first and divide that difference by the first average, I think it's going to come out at -0.12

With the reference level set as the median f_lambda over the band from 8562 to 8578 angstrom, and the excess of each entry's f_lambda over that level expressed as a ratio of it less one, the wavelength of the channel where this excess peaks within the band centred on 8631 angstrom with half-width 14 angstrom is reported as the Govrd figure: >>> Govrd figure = 8635.06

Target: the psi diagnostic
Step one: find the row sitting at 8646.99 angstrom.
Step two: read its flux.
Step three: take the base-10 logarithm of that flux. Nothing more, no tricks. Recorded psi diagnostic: 0.695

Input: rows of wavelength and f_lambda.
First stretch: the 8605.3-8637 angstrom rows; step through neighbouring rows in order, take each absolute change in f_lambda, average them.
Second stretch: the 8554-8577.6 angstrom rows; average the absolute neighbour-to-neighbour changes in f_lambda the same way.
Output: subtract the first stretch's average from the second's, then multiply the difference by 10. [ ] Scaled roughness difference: 1.1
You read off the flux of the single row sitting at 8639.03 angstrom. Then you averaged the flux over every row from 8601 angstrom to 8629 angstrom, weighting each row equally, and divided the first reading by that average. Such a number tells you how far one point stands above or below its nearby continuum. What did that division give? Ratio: 1.02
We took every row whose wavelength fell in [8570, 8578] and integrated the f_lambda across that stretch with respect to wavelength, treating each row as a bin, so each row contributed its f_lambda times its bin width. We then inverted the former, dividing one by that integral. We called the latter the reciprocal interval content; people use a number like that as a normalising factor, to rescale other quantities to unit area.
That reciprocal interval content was 0.023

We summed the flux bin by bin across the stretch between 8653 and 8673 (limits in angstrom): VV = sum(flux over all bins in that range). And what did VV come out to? 22.2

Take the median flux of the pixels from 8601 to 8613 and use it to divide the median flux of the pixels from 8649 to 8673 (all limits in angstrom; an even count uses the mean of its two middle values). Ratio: 0.90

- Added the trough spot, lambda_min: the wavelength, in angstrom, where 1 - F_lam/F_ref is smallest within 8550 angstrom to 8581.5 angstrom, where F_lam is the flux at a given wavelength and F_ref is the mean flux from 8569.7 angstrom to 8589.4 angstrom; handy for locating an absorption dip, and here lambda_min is 8563.77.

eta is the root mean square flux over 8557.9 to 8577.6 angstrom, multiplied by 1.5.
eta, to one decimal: 8.4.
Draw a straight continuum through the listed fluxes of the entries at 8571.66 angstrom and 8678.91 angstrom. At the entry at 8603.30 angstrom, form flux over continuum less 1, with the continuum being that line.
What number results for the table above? -0.086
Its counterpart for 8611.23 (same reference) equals -0.036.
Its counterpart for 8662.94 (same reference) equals -0.225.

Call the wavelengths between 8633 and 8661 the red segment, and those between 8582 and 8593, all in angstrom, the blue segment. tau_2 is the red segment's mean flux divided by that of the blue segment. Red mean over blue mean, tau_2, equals 0.95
